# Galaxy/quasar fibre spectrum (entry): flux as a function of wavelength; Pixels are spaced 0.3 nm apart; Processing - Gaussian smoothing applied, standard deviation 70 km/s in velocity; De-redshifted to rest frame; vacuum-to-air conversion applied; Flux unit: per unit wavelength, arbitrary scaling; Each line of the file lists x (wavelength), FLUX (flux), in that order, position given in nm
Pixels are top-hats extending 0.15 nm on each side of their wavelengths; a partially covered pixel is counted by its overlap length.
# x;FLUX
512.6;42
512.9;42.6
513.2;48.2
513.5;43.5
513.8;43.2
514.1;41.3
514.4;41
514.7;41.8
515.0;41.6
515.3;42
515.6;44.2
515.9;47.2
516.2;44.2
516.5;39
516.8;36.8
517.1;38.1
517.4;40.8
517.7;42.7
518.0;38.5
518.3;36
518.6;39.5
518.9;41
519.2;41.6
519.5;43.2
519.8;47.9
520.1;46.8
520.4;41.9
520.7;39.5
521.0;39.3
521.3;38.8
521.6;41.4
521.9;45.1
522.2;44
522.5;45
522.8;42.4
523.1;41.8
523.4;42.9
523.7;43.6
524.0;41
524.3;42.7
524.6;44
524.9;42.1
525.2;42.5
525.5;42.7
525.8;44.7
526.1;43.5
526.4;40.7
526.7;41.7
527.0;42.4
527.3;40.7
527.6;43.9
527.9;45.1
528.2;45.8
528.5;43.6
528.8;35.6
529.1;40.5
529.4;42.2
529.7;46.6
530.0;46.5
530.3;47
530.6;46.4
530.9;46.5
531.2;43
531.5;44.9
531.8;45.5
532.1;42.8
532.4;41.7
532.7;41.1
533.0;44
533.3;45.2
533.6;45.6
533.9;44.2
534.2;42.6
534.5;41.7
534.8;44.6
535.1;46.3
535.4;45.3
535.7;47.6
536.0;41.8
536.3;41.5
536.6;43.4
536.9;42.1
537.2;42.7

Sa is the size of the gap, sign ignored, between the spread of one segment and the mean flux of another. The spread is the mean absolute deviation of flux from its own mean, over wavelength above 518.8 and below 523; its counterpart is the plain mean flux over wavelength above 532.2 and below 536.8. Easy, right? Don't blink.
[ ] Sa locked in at 41.5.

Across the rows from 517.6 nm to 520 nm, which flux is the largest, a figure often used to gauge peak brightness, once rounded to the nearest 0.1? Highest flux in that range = 47.9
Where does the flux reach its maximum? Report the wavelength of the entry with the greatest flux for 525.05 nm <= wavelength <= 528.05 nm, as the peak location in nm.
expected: 527.9 nm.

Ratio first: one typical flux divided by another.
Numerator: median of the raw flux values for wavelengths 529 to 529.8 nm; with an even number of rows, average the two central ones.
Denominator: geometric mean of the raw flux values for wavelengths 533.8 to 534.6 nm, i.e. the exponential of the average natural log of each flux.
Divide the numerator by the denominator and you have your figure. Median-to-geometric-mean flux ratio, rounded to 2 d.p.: 0.99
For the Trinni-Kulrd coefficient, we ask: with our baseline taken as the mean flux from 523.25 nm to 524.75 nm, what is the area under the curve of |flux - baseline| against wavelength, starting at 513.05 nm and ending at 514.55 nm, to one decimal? 2.9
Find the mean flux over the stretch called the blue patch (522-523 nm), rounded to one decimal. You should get 43.8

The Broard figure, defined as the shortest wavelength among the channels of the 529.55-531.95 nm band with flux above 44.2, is 529.7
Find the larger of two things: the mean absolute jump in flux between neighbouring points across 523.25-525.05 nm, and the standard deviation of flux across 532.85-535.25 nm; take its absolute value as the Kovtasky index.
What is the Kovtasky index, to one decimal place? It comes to 1.6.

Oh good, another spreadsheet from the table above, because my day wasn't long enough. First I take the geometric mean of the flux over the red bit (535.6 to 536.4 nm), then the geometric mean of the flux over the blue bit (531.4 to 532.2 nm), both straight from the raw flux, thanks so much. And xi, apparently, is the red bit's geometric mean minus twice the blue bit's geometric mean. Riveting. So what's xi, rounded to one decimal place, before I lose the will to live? -45.2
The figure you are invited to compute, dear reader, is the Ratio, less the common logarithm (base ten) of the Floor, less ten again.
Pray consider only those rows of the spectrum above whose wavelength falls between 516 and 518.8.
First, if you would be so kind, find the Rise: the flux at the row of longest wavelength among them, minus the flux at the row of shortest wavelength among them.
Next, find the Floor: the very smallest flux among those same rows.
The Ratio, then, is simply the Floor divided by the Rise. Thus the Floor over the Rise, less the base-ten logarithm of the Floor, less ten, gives -19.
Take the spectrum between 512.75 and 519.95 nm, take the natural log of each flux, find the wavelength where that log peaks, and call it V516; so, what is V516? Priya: 513.2 nm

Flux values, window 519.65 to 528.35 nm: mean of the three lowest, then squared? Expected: 1537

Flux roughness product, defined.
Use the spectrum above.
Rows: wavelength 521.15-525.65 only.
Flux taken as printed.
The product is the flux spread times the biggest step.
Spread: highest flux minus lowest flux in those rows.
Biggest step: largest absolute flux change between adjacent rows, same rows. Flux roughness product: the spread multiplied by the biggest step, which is 23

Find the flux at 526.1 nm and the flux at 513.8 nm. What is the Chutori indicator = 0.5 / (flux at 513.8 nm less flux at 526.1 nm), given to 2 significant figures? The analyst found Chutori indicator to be -1.7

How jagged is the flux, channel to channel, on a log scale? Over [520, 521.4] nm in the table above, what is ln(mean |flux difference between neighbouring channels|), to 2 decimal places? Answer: 0.69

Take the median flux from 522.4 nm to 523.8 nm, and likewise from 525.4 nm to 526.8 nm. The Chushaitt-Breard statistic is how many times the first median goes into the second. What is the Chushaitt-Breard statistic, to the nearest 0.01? 1.00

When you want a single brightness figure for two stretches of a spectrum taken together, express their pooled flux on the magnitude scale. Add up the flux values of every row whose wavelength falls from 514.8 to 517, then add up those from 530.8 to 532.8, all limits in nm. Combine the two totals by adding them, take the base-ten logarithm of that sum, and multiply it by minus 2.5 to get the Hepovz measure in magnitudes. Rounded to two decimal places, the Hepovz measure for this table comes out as -6.95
